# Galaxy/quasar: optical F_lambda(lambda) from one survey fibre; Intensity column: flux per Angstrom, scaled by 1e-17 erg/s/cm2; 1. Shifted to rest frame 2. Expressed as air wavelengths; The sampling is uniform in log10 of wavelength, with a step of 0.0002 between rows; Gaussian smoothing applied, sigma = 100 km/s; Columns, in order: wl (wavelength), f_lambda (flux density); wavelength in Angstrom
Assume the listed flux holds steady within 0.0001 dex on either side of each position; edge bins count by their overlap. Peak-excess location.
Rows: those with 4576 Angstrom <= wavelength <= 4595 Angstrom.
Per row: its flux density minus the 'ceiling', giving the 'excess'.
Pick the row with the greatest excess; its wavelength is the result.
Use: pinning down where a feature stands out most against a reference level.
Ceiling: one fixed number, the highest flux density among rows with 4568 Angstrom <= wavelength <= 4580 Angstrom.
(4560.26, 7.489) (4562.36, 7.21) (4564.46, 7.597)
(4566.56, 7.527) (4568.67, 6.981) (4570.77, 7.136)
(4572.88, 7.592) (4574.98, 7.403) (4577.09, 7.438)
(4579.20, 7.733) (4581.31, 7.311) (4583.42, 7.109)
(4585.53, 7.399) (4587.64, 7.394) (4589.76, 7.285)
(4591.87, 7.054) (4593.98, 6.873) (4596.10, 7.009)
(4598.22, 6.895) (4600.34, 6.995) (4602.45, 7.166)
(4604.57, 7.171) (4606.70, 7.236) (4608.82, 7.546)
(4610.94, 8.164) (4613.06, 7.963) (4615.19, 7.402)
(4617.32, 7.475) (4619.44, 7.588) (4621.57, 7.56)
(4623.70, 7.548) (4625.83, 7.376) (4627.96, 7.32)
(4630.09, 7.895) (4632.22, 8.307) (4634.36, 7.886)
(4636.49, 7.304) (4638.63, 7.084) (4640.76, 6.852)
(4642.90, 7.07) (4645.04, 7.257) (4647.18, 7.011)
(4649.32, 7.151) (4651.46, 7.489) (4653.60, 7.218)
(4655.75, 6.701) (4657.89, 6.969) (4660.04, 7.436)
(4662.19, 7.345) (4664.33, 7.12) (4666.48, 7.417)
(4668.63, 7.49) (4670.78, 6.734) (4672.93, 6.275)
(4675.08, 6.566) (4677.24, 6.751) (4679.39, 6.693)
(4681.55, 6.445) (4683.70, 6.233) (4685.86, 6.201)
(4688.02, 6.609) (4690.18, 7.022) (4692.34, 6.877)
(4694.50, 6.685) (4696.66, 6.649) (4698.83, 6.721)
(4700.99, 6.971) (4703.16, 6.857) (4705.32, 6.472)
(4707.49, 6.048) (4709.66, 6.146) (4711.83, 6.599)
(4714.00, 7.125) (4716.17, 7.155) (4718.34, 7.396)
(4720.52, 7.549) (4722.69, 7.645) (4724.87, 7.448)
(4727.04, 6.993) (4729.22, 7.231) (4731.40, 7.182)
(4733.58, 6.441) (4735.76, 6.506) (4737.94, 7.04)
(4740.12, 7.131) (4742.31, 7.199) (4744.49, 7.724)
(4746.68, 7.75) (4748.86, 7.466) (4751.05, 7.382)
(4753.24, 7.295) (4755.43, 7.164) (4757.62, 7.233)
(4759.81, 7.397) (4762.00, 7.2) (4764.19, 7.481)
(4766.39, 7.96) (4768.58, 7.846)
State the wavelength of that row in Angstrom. 4579.20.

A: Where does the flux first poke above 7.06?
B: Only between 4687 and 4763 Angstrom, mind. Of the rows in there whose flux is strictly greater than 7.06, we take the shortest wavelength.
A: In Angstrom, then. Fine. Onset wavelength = 4714.00 Angstrom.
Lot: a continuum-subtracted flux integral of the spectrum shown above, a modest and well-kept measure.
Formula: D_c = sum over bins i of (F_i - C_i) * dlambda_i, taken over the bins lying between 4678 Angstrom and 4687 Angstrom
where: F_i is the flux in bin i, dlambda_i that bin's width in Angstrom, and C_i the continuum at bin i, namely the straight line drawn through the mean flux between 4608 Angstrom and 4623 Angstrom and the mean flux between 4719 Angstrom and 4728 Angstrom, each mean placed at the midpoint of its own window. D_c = -10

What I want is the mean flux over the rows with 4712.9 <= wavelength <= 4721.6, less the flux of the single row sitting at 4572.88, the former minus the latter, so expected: -0.29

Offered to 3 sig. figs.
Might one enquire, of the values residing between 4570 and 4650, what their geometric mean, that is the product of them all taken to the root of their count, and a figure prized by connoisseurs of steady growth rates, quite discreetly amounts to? 7.36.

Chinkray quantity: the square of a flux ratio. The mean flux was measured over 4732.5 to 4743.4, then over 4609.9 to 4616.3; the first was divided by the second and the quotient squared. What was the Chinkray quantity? 0.77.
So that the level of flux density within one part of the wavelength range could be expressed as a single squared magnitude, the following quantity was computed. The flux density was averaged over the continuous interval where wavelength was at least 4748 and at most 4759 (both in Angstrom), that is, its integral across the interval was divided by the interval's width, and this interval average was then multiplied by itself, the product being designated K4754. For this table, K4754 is 53.4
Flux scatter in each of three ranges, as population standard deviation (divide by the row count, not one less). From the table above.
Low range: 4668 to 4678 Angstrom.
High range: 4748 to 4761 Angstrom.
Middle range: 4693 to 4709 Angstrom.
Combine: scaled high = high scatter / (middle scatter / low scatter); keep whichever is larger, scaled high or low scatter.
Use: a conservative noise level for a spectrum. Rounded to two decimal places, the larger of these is 0.40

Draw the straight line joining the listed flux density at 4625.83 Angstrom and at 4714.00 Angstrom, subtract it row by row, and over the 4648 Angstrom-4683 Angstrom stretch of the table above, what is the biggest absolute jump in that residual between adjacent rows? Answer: 0.75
